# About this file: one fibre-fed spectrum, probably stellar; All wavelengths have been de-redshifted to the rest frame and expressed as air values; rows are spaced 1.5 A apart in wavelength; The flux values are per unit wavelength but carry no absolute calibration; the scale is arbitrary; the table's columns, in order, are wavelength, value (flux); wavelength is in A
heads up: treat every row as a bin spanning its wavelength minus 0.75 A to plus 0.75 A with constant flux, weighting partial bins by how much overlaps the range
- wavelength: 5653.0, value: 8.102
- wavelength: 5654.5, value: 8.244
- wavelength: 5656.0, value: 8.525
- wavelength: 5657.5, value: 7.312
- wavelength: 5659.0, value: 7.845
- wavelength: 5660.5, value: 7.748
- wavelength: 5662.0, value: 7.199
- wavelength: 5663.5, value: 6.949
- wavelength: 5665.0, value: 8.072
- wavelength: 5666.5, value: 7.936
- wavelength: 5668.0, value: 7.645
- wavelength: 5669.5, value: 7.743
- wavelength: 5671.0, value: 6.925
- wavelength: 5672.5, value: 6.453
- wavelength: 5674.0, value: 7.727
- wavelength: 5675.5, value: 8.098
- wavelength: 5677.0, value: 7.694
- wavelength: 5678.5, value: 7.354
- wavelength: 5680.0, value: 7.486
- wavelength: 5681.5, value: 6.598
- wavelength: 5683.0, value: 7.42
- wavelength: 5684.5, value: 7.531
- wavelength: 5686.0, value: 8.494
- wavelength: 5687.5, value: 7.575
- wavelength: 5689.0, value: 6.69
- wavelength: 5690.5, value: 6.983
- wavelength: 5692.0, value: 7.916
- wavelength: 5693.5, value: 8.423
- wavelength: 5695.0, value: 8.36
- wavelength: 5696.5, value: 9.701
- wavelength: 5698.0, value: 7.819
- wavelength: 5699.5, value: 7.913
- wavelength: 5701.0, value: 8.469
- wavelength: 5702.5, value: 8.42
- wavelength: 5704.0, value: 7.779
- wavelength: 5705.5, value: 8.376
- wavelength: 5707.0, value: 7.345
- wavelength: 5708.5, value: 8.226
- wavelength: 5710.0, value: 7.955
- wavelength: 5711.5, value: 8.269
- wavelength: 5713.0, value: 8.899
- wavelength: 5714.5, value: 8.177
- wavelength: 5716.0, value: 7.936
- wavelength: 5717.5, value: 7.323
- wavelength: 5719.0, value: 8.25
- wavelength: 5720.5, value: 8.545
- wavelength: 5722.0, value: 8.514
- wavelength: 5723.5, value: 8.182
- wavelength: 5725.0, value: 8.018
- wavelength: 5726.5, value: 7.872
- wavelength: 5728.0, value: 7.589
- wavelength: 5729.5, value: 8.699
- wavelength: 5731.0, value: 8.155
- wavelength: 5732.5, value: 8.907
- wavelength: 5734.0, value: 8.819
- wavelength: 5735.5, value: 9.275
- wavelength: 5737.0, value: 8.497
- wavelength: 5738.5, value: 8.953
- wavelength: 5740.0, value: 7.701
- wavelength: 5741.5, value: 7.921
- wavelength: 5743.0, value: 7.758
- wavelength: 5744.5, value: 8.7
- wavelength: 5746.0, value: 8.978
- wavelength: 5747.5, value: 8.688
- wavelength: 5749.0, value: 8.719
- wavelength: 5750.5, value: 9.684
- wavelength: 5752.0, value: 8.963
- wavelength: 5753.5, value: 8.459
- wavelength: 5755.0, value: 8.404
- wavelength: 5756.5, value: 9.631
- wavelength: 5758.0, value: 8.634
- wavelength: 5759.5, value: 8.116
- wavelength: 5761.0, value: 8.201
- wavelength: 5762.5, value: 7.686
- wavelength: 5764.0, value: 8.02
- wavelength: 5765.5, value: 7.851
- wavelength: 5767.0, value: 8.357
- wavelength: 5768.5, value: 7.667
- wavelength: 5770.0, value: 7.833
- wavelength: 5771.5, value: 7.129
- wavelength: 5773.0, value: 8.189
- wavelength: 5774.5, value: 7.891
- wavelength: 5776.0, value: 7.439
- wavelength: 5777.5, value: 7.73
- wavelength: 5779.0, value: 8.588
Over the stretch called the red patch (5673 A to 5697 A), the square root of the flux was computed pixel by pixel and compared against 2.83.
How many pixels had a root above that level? 5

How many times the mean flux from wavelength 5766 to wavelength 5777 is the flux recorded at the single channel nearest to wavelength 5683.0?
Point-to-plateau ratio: 0.95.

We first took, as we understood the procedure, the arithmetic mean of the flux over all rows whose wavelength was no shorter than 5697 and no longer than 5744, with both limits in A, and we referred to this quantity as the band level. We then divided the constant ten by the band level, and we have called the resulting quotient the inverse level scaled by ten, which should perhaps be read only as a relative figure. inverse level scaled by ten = 1.22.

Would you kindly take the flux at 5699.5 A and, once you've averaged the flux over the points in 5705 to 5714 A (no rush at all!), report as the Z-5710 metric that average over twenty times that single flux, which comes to 0.052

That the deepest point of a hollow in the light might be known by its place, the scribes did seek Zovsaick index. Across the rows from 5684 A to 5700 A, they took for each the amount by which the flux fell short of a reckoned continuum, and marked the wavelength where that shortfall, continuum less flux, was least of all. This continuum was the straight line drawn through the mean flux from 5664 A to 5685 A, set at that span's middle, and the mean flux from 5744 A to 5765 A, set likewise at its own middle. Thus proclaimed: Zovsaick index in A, 5696.5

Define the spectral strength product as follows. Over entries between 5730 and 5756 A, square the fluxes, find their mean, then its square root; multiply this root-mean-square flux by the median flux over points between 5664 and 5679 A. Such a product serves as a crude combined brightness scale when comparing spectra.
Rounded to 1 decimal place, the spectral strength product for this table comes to 66.6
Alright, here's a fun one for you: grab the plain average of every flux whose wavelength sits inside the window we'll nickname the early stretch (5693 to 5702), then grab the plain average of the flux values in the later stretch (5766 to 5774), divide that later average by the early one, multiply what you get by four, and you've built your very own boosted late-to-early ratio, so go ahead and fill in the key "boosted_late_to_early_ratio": 3.71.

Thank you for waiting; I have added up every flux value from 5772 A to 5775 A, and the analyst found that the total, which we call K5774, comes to 16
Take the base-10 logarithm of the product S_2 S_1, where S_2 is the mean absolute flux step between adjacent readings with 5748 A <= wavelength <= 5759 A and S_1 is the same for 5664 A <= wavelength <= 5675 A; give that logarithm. -0.42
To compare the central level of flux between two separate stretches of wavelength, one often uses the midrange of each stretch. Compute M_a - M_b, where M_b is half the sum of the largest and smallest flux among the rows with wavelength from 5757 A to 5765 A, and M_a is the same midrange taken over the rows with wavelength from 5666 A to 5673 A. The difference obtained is -1.0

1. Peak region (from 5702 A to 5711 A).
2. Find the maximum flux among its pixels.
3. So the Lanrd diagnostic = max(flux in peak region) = 8.42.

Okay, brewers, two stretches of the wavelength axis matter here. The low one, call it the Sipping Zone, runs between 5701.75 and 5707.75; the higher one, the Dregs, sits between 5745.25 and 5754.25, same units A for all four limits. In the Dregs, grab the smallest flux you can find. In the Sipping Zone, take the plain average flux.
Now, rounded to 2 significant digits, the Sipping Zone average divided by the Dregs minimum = 0.94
